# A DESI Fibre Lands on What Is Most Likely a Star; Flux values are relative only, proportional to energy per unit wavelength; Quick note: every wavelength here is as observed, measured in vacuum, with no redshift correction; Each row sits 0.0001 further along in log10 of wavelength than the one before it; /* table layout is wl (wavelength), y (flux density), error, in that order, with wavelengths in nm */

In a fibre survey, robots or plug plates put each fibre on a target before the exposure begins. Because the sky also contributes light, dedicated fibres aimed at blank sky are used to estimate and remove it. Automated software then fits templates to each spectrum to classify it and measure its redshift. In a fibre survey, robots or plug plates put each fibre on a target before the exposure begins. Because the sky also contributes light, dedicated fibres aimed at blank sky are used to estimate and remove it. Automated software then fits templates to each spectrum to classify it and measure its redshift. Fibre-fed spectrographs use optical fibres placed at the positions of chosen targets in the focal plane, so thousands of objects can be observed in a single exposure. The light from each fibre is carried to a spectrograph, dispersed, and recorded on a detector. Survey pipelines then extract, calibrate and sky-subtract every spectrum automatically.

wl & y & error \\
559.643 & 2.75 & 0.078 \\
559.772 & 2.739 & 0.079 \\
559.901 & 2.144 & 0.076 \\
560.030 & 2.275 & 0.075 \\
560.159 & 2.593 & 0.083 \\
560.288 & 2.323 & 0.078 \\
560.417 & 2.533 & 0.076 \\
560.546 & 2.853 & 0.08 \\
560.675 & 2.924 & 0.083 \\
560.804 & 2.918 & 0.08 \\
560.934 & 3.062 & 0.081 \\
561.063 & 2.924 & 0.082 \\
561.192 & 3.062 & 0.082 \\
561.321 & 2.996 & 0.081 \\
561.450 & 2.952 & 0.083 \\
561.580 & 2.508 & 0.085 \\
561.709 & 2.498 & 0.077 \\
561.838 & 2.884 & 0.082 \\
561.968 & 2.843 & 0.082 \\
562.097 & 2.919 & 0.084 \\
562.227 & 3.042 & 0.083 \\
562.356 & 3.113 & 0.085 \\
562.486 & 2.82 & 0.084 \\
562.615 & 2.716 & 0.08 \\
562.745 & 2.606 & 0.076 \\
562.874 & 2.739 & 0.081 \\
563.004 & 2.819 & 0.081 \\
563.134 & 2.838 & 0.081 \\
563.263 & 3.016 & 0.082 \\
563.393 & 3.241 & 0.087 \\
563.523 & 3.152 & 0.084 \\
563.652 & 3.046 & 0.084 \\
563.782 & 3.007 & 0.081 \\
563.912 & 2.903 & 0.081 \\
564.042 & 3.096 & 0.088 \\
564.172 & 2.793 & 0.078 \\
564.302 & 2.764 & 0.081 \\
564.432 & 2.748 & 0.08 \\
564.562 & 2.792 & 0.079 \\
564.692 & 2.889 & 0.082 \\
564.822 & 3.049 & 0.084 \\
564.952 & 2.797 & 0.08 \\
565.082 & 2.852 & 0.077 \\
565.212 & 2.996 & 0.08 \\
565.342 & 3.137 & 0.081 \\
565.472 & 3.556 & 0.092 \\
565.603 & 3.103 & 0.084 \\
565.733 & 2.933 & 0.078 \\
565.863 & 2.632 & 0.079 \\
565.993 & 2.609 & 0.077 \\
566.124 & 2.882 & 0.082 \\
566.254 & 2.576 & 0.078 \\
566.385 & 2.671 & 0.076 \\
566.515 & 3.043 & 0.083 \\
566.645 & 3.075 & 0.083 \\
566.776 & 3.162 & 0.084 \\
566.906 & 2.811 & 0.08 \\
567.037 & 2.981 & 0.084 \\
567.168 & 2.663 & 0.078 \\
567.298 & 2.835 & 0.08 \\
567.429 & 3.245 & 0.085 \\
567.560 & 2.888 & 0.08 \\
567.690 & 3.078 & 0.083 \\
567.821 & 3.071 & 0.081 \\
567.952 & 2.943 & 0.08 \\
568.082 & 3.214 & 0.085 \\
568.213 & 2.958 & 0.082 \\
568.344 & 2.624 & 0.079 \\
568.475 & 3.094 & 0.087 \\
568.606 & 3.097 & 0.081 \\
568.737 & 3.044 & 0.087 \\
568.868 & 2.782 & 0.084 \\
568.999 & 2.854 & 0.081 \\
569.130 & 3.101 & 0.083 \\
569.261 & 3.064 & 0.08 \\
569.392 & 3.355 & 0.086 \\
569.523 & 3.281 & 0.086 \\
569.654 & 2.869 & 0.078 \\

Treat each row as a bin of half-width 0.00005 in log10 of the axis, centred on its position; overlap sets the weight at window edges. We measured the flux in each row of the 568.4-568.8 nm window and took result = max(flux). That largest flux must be 3.097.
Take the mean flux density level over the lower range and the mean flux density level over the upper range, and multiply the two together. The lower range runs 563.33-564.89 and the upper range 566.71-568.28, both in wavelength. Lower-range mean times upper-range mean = 8.83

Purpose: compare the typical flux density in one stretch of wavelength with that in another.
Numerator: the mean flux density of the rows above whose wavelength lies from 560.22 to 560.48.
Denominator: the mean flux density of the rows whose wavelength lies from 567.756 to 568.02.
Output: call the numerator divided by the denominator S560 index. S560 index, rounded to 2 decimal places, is 0.81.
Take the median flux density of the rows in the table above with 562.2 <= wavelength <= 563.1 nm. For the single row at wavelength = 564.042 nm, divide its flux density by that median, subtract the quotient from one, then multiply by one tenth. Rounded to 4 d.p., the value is -0.0098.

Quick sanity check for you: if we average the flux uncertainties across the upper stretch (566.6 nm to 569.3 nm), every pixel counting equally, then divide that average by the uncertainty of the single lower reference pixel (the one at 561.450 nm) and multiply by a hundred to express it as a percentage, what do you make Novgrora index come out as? 99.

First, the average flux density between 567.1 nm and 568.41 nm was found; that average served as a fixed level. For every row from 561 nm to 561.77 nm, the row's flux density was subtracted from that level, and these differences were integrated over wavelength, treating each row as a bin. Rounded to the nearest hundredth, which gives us 0.10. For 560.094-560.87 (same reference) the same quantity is 0.20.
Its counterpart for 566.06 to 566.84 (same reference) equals 0.04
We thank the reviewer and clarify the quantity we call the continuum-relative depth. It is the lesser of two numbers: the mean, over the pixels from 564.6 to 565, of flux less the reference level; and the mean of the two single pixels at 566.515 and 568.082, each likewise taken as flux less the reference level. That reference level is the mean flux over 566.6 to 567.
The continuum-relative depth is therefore -0.10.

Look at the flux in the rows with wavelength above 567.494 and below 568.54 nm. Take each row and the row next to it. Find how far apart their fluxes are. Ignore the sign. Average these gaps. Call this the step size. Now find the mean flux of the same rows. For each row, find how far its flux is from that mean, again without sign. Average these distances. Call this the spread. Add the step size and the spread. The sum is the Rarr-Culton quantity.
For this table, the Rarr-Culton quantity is 0.37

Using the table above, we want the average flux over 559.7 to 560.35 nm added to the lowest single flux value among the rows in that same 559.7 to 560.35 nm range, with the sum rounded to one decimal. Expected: 4.6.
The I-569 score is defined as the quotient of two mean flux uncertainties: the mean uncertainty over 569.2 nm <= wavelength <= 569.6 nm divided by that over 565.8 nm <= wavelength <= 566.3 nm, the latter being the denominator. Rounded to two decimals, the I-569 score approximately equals 1.06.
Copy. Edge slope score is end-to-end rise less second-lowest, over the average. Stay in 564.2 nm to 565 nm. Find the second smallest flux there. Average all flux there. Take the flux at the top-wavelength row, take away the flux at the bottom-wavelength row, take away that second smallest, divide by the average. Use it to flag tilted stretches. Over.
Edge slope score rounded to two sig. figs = -0.96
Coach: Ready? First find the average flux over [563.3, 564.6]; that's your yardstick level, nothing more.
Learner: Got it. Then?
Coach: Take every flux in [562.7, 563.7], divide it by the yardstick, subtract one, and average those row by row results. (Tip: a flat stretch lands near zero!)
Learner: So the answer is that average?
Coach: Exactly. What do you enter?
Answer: -0.007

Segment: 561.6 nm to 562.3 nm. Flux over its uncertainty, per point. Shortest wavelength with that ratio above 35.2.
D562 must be 562.227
